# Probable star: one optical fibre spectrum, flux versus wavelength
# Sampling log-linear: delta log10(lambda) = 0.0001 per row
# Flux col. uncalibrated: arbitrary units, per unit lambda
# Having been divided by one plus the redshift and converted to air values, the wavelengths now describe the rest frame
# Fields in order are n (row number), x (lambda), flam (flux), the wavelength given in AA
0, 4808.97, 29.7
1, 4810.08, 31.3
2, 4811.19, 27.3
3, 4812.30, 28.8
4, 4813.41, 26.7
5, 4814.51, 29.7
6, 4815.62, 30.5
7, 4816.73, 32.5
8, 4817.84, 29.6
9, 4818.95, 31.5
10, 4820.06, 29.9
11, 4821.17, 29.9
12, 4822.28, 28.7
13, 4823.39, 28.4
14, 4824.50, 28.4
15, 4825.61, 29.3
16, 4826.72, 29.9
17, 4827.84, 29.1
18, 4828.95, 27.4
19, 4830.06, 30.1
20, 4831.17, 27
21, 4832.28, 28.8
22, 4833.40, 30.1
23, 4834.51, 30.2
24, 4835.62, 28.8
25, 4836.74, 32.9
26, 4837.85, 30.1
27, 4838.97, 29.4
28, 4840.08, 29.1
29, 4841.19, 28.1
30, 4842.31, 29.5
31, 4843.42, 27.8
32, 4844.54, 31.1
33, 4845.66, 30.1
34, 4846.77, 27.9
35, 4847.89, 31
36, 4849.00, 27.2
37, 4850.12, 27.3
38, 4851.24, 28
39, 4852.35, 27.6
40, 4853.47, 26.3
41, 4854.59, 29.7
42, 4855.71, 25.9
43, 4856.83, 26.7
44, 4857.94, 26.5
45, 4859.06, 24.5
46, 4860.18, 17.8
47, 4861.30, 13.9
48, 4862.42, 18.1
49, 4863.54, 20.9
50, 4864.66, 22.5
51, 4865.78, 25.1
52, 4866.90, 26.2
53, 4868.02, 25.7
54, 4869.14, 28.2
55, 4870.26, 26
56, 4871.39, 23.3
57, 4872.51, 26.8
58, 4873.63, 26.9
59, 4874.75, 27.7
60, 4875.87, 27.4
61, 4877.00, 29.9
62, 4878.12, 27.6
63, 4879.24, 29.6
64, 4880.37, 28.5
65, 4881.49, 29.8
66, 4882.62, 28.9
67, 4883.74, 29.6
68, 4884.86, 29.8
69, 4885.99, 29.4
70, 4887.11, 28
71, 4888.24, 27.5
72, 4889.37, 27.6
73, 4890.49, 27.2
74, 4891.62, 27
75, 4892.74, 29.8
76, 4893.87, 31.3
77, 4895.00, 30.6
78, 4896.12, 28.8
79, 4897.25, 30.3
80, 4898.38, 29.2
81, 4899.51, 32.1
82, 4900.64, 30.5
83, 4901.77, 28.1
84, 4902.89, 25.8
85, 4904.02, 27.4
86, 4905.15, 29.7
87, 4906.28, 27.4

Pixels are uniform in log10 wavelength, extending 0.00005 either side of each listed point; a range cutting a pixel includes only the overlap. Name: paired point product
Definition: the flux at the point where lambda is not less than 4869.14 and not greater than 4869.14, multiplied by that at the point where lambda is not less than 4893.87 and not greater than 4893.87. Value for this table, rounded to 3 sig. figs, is 883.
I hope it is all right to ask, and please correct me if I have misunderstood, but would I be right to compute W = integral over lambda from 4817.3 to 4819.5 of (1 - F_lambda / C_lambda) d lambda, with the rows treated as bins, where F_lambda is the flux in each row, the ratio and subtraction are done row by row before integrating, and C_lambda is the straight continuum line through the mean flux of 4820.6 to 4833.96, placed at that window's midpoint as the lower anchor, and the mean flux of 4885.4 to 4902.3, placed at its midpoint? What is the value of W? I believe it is -0.13 AA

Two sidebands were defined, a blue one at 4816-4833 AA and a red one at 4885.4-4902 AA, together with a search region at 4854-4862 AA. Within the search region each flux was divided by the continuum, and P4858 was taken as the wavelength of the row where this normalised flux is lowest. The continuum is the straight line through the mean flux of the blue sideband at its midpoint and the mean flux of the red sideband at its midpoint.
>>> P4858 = 4861.30 AA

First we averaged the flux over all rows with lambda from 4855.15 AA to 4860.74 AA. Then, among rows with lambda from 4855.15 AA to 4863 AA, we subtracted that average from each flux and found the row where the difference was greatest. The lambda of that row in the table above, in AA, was 4856.83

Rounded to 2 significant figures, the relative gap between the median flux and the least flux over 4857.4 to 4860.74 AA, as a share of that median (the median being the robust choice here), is 0.27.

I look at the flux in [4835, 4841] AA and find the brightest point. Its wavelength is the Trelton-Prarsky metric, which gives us 4836.74 AA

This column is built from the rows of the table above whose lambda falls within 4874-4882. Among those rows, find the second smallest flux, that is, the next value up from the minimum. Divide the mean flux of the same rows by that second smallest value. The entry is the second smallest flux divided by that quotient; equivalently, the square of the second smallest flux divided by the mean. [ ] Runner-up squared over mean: 26.6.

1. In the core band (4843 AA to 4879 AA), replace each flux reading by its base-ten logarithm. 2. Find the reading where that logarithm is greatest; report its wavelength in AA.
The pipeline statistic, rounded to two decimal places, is 4844.54 AA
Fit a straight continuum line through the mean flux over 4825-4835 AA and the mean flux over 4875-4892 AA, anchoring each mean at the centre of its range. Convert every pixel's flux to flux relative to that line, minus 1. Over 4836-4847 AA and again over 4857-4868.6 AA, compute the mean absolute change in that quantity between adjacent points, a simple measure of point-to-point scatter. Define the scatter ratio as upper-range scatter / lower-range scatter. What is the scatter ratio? 1.8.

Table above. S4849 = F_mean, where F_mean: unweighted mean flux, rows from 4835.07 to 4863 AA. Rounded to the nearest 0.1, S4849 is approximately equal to 27.0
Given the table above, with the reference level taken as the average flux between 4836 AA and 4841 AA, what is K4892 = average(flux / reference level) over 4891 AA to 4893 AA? 0.935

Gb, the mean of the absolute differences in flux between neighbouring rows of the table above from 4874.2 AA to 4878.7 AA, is 1.7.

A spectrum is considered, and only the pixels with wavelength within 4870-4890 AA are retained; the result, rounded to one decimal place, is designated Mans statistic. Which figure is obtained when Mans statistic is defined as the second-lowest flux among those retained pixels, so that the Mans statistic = 26.0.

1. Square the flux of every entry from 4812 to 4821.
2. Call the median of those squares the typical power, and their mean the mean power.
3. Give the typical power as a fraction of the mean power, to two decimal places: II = 0.99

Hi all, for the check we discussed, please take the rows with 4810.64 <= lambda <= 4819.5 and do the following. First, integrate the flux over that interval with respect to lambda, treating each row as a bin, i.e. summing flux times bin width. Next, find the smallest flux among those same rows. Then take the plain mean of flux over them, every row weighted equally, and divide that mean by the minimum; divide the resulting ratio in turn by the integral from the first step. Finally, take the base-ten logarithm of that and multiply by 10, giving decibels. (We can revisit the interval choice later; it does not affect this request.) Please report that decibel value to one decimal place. -23.7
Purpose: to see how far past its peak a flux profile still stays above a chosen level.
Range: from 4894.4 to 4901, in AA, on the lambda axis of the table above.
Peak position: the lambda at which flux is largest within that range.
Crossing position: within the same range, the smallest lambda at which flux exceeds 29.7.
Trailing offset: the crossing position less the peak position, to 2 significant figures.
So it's -4.5 AA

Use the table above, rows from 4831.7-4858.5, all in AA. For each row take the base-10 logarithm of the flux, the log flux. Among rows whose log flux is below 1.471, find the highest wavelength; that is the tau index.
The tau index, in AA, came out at 4857.94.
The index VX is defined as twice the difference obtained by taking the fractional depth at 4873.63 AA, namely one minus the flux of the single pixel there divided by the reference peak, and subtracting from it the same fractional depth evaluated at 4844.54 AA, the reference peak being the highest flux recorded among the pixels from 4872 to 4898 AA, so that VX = 0.27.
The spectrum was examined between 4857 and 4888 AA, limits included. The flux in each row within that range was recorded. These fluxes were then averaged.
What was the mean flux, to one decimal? 25.9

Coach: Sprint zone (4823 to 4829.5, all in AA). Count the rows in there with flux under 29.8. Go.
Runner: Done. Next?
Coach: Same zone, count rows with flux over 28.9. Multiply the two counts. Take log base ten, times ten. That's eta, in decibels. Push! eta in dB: 11.8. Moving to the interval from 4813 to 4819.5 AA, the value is 11.8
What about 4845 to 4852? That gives 9.0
